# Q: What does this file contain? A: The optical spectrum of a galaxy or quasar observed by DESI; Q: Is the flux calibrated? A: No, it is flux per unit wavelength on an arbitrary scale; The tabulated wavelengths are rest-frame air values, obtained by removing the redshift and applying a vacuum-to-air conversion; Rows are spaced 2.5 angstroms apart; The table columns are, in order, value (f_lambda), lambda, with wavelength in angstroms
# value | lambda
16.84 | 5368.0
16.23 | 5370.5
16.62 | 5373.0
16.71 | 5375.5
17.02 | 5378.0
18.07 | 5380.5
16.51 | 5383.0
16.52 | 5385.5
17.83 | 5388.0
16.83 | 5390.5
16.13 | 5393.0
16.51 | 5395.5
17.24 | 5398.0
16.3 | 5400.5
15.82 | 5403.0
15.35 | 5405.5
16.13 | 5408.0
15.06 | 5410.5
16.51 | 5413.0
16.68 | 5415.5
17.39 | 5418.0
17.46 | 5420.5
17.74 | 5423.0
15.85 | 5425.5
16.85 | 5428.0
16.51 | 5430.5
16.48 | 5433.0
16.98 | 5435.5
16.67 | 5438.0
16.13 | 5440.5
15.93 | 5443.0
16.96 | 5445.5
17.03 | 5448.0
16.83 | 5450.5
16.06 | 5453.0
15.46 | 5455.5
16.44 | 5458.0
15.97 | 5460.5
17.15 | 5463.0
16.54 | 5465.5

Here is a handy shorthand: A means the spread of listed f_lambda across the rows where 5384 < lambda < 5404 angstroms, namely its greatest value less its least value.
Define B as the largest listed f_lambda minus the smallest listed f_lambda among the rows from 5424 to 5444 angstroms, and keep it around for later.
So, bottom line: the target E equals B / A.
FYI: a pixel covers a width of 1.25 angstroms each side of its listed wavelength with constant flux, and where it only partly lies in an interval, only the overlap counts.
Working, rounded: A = 2.01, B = 1.13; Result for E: 0.6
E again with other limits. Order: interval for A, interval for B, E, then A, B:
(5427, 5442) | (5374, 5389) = 1.8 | 0.85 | 1.56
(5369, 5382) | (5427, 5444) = 0.6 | 1.84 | 1.05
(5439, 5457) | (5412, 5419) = 0.6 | 1.57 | 0.88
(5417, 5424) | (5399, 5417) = 4.6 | 0.35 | 1.62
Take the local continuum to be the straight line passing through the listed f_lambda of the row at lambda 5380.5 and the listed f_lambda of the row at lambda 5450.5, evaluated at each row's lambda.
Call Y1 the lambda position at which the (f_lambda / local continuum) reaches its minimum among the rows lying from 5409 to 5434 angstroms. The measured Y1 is 5410.5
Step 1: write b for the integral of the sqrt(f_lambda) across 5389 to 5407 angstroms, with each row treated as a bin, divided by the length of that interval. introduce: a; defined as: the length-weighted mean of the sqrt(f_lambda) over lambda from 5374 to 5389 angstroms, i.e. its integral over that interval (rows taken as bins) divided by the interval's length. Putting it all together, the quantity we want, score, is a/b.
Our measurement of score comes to 1.02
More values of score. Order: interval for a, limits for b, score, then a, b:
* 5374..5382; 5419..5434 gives 1.01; 4.15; 4.10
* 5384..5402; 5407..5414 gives 1.03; 4.09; 3.98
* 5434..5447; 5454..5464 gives 1.01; 4.07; 4.03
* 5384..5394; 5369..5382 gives 1.00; 4.10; 4.11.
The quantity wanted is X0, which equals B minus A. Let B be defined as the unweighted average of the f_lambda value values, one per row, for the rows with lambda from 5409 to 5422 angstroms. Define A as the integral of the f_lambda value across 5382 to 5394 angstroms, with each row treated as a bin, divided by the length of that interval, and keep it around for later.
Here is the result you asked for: -0.2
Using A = 16.8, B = 16.6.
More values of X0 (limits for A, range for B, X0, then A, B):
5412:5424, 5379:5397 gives -0.2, 17.2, 16.9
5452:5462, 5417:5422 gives 1.4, 16.0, 17.4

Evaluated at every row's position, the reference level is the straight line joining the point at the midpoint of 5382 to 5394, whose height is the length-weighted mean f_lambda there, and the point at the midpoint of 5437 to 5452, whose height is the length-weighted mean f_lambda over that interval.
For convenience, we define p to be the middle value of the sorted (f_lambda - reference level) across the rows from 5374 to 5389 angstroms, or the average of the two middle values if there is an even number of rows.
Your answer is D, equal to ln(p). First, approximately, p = 0.04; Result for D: -3.2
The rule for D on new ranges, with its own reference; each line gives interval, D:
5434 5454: -1.8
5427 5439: -2.7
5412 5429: -1.6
